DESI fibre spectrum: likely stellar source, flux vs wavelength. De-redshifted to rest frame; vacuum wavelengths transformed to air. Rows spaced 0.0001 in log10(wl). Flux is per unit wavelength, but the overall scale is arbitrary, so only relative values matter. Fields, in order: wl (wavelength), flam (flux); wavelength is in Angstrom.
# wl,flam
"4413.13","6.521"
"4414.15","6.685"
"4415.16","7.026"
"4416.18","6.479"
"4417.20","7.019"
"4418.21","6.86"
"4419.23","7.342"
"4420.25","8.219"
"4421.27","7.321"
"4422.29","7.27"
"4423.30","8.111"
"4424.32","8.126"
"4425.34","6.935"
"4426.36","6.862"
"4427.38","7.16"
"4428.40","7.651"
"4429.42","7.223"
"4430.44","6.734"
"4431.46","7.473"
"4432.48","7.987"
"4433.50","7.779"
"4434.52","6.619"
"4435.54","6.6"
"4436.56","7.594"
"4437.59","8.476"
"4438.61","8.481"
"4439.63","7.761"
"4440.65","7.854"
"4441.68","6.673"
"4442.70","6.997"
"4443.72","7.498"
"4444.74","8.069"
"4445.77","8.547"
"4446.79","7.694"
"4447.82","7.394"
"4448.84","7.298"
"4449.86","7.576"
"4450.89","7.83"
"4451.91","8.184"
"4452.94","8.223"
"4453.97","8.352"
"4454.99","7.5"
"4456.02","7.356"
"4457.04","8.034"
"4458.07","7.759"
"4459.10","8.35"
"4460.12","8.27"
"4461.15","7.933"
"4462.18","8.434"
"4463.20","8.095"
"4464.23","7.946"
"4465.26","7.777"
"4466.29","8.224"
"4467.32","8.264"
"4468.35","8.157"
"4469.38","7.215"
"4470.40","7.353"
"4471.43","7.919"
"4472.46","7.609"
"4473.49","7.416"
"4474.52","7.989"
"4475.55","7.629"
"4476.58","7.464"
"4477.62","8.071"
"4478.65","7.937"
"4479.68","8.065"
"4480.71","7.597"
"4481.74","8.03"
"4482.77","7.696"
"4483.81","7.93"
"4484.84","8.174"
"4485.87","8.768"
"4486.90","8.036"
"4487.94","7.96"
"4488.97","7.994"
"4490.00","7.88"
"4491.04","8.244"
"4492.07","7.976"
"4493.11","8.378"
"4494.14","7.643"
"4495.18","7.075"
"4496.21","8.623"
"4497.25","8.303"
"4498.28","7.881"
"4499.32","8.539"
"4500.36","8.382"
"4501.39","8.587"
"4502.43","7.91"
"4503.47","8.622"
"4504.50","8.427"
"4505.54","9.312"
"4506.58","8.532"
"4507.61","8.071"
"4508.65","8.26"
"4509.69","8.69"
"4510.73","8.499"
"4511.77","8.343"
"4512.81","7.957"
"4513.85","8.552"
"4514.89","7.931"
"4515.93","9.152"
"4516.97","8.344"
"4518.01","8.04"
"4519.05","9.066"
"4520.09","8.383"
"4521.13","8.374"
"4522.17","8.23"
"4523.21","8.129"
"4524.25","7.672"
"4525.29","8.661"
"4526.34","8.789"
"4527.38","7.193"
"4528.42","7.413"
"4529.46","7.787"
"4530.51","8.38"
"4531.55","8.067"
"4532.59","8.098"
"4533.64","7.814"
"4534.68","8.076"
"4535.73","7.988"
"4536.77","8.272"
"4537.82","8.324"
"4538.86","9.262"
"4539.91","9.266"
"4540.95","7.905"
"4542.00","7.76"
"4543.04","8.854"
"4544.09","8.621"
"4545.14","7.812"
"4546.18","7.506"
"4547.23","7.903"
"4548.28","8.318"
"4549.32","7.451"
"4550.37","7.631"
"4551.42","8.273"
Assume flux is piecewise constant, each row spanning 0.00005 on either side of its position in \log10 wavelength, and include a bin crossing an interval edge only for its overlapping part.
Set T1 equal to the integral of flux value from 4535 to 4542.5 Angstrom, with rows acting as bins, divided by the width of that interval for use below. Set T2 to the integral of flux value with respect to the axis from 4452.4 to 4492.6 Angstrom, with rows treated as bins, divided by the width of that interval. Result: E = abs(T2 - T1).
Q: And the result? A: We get 0.45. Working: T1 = 8.38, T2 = 7.9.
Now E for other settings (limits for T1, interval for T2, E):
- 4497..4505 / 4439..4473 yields 0.51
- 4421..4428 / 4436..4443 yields 0.29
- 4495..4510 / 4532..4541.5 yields 0.05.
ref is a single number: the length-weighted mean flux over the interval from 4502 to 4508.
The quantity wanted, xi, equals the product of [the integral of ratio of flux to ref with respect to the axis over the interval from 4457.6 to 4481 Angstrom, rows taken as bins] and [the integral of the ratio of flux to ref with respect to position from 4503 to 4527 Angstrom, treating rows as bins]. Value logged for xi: 517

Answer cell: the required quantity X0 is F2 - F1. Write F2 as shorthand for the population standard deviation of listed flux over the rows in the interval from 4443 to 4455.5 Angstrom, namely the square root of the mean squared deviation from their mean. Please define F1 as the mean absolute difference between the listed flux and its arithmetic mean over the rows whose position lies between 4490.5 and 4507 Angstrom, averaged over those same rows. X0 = 0.03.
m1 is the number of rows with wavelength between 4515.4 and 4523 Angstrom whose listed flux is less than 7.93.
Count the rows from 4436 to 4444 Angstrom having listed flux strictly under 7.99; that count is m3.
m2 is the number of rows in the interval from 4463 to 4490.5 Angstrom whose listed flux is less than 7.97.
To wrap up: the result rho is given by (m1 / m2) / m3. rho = 0.00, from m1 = 0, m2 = 15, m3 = 6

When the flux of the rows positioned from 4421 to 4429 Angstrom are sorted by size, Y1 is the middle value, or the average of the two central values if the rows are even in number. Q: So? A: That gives 7.30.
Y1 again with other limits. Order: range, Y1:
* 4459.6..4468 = 8.16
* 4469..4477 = 7.54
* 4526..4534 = 7.94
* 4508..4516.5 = 8.42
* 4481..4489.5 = 8.01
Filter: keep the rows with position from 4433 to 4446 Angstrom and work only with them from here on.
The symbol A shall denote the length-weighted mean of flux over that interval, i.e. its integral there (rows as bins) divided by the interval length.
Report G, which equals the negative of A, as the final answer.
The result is -7.59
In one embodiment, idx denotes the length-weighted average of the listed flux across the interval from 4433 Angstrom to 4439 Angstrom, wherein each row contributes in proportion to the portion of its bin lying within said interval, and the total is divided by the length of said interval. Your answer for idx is 7.57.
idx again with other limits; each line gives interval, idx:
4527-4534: 7.83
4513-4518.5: 8.38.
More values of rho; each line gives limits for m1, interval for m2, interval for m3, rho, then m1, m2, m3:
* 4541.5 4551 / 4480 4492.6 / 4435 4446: 0.17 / 6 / 5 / 7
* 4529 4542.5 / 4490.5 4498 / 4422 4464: 0.07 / 4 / 2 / 27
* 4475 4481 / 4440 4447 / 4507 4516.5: 0.30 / 3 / 5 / 2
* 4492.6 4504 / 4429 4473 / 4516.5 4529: 0.05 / 4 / 27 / 3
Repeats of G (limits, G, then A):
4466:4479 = -7.78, 7.8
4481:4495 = -8.02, 8.0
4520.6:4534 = -8.05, 8.0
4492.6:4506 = -8.28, 8.3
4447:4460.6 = -7.85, 7.9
